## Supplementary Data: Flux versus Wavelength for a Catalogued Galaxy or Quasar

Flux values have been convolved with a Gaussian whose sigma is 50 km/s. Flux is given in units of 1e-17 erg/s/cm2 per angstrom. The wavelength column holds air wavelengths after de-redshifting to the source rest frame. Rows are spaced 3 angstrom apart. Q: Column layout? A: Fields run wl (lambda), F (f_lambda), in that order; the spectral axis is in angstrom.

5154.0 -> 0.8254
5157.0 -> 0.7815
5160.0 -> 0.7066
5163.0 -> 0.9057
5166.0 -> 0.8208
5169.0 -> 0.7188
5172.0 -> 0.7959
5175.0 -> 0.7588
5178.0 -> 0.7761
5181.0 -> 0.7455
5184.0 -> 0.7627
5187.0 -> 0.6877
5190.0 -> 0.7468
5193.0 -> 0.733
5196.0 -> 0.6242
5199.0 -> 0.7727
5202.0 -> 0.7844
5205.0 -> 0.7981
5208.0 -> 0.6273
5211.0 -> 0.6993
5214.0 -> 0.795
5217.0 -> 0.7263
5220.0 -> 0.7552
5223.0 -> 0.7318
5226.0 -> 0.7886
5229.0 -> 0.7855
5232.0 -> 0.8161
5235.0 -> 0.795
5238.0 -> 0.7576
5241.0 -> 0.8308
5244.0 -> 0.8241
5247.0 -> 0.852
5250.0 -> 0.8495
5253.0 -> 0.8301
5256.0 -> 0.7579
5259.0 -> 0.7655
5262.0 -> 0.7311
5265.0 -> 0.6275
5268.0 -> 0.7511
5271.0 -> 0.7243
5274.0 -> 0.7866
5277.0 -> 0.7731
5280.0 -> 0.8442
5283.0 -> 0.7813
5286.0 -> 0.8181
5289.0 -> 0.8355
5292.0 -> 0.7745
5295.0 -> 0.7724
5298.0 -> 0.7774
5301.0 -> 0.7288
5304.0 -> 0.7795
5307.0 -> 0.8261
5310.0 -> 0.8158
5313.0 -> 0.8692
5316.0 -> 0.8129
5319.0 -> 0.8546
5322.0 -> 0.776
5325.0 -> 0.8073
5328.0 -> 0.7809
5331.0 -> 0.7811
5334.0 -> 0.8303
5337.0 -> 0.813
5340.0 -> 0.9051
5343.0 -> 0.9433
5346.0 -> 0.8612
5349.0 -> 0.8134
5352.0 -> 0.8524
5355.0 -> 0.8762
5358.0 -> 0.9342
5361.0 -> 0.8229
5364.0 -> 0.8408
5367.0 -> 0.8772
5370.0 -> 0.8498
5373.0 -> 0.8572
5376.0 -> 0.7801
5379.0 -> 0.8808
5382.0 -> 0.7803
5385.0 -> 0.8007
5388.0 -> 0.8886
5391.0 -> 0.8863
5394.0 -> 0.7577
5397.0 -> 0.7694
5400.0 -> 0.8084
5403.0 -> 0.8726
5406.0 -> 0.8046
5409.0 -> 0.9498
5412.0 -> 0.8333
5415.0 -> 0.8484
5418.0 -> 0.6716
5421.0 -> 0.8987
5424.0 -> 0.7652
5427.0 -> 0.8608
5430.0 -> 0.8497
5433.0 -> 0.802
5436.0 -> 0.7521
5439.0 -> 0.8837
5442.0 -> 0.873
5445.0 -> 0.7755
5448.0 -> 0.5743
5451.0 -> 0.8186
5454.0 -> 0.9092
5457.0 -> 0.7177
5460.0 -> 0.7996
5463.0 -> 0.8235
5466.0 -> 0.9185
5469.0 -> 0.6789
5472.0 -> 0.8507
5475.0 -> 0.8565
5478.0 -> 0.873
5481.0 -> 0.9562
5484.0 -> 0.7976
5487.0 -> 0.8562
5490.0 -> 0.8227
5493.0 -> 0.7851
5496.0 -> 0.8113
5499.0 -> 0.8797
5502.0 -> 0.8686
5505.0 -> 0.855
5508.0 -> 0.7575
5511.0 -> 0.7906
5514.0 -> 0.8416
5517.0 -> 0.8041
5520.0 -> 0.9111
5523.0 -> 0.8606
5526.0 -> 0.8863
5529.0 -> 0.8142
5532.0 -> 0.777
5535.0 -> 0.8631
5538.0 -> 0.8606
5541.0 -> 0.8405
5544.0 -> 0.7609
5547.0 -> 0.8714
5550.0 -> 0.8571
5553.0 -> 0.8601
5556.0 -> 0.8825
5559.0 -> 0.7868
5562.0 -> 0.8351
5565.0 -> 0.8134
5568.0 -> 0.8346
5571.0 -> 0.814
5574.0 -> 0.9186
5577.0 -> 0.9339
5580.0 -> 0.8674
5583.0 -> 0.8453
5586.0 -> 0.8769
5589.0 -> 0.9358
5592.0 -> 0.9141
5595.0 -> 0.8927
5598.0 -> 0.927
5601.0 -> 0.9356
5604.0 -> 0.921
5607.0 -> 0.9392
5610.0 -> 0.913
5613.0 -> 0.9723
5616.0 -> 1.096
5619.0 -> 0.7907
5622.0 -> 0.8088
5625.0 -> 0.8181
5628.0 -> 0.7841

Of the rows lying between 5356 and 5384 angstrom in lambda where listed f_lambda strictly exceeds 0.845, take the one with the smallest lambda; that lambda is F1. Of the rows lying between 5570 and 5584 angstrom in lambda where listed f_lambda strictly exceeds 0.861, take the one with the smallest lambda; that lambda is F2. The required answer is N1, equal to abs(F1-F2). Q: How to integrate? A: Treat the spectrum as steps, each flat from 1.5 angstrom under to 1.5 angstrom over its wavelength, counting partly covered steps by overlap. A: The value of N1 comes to 216 angstrom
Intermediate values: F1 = 5358.0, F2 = 5574.0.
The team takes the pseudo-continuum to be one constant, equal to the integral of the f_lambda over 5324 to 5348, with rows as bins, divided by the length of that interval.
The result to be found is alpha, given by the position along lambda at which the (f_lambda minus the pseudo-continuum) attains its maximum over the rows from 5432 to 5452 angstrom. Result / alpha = 5439.0 angstrom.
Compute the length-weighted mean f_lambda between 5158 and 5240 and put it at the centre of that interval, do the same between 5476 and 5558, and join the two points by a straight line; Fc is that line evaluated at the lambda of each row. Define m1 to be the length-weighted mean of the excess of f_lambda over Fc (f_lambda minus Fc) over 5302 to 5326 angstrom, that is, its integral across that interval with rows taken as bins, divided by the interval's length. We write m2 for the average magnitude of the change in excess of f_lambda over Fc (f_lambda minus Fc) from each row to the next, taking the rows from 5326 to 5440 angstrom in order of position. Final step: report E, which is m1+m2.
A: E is 0.10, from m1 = 0.028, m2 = 0.067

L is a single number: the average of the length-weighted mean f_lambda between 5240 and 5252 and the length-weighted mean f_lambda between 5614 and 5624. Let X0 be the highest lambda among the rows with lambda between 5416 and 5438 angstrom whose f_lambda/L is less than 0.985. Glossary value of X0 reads 5436.0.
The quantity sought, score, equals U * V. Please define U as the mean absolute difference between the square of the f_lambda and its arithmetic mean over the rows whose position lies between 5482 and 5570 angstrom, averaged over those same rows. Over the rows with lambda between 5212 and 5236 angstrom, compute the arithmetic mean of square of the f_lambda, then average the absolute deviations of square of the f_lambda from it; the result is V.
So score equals 0.0023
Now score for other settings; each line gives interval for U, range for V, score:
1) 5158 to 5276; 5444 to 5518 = 0.0061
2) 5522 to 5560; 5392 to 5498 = 0.0053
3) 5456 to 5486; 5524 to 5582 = 0.0063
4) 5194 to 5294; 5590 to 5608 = 0.0015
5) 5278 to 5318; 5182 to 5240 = 0.0030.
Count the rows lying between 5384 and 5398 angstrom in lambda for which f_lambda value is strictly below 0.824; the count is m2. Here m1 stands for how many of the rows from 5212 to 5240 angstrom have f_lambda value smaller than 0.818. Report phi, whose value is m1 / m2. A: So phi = 3.0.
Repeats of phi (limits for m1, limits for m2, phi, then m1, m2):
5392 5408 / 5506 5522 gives 1.3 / 4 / 3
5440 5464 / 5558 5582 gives 1.3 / 4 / 3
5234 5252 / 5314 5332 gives 0.4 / 2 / 5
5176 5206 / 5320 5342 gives 2.0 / 10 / 5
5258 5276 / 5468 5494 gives 1.5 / 6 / 4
